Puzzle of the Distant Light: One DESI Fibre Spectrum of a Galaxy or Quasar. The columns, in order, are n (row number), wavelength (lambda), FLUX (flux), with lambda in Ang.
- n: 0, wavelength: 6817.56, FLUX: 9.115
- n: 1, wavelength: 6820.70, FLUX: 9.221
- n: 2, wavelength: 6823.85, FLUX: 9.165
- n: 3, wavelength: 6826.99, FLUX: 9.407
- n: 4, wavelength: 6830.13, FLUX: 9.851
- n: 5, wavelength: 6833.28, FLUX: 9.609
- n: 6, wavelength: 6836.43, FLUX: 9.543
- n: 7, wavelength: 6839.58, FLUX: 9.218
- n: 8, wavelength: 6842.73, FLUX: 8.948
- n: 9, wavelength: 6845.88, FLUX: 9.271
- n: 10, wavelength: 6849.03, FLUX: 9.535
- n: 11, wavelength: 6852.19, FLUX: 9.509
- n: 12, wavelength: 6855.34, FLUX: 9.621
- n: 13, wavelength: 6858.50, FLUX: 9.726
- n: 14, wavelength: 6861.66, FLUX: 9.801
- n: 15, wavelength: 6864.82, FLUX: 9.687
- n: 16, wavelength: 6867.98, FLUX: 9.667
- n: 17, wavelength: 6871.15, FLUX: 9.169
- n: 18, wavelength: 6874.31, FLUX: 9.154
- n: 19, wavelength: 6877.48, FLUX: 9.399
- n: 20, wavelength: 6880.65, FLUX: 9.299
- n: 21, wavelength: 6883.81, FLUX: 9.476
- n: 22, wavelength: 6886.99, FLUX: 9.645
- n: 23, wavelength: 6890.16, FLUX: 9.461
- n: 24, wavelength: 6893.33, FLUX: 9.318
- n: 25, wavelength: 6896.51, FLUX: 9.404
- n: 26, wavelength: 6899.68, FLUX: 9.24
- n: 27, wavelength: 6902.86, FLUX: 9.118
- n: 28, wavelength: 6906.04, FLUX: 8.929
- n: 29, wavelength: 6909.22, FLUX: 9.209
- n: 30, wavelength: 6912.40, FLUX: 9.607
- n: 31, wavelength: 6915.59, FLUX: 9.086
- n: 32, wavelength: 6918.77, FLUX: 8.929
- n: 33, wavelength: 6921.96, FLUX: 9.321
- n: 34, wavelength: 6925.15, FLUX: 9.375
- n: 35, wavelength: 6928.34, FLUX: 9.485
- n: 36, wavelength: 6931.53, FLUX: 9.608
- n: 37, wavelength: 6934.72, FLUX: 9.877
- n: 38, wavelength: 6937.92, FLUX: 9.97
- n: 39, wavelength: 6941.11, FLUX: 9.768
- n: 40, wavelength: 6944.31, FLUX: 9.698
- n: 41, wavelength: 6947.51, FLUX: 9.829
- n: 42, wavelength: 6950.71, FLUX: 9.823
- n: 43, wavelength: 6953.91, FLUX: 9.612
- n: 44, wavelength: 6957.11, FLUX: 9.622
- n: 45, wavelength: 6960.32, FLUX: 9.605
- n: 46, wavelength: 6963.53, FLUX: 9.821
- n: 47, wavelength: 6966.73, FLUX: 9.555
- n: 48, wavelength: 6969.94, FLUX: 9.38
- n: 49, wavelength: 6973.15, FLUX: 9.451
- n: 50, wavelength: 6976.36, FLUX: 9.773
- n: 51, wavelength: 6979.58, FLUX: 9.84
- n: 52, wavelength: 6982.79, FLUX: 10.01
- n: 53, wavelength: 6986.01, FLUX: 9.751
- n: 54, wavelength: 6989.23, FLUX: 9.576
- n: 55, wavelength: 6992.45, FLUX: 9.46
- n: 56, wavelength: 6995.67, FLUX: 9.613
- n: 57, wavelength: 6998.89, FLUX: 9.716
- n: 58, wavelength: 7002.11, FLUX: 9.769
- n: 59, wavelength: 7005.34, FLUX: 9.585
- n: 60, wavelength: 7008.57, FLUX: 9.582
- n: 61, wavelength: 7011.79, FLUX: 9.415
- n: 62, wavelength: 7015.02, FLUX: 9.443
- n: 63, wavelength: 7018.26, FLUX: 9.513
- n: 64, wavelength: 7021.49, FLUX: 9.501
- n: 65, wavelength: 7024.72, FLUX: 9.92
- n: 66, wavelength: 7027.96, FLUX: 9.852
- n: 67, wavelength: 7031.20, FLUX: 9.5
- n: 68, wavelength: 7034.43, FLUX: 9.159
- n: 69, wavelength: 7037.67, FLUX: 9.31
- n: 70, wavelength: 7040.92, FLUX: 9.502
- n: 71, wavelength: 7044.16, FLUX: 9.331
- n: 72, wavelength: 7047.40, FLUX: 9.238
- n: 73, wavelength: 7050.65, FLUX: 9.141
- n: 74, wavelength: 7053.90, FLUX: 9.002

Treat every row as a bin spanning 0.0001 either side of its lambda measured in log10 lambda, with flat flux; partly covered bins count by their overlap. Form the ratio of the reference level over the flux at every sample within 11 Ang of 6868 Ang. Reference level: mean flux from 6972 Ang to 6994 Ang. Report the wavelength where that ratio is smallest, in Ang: 6861.66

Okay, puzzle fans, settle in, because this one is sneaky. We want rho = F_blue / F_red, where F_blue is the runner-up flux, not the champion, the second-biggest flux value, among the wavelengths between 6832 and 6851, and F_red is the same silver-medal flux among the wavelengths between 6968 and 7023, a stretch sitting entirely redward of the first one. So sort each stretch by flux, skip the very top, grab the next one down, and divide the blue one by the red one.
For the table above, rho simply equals 0.97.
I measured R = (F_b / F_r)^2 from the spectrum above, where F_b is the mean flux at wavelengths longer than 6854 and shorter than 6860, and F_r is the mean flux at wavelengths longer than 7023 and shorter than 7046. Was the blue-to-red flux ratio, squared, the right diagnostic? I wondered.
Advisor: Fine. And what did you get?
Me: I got 1.03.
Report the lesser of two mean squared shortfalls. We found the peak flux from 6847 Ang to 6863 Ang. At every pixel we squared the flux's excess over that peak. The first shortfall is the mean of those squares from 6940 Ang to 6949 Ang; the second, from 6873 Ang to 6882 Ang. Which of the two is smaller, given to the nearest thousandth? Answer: 0.004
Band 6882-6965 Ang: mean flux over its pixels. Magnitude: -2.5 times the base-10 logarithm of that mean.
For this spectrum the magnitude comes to -2.44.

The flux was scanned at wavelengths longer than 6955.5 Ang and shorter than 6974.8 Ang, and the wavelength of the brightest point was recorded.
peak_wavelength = 6963.53 Ang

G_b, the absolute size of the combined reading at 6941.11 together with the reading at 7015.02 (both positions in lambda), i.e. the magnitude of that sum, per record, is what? 19.2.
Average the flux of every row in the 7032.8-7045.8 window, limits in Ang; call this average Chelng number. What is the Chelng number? 9.33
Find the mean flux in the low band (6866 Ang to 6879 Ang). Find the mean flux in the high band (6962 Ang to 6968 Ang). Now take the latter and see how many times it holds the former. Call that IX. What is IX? 1.04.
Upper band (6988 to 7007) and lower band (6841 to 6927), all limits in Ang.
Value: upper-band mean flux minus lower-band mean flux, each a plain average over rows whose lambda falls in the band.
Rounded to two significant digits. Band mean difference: 0.25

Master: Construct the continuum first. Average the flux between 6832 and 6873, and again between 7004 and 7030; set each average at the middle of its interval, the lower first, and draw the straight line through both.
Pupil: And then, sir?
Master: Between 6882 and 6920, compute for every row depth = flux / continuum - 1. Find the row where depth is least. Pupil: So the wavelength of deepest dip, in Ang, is 6918.77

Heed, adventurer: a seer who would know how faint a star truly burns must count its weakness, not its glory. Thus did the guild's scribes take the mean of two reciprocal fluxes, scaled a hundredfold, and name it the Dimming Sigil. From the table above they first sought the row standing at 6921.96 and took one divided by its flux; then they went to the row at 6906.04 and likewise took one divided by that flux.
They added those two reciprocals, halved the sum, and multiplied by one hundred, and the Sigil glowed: 11.0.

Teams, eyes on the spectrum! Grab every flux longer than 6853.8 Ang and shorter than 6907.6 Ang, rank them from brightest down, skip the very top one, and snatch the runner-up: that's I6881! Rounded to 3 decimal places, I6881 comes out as 9.726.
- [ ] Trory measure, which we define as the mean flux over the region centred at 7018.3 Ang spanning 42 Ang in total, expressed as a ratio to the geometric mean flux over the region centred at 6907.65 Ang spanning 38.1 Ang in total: 1.03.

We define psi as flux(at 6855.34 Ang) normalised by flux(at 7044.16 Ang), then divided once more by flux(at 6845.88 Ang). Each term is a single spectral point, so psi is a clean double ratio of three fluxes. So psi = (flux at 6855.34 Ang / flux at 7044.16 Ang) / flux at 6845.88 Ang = 0.111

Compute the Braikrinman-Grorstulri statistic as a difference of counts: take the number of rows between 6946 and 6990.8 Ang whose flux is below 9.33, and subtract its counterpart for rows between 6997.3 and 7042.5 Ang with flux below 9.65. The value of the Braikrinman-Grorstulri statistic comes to -10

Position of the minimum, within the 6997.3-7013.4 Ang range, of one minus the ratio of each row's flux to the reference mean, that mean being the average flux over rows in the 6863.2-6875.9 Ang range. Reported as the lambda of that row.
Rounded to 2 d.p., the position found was 7002.11 Ang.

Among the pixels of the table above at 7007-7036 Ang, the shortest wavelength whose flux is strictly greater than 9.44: 7008.57 Ang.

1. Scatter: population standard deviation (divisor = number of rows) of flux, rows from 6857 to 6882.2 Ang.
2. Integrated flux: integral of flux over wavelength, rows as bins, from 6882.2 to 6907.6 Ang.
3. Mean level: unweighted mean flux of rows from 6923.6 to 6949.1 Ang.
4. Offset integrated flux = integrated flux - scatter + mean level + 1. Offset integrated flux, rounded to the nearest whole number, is 247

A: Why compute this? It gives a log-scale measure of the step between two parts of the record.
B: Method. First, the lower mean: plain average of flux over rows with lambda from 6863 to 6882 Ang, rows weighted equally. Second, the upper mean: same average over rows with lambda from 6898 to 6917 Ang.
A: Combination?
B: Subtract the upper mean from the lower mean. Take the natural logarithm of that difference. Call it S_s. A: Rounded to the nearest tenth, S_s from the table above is -1.6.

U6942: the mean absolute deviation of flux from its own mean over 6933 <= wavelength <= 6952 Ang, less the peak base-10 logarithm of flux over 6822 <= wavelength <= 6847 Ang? -0.93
